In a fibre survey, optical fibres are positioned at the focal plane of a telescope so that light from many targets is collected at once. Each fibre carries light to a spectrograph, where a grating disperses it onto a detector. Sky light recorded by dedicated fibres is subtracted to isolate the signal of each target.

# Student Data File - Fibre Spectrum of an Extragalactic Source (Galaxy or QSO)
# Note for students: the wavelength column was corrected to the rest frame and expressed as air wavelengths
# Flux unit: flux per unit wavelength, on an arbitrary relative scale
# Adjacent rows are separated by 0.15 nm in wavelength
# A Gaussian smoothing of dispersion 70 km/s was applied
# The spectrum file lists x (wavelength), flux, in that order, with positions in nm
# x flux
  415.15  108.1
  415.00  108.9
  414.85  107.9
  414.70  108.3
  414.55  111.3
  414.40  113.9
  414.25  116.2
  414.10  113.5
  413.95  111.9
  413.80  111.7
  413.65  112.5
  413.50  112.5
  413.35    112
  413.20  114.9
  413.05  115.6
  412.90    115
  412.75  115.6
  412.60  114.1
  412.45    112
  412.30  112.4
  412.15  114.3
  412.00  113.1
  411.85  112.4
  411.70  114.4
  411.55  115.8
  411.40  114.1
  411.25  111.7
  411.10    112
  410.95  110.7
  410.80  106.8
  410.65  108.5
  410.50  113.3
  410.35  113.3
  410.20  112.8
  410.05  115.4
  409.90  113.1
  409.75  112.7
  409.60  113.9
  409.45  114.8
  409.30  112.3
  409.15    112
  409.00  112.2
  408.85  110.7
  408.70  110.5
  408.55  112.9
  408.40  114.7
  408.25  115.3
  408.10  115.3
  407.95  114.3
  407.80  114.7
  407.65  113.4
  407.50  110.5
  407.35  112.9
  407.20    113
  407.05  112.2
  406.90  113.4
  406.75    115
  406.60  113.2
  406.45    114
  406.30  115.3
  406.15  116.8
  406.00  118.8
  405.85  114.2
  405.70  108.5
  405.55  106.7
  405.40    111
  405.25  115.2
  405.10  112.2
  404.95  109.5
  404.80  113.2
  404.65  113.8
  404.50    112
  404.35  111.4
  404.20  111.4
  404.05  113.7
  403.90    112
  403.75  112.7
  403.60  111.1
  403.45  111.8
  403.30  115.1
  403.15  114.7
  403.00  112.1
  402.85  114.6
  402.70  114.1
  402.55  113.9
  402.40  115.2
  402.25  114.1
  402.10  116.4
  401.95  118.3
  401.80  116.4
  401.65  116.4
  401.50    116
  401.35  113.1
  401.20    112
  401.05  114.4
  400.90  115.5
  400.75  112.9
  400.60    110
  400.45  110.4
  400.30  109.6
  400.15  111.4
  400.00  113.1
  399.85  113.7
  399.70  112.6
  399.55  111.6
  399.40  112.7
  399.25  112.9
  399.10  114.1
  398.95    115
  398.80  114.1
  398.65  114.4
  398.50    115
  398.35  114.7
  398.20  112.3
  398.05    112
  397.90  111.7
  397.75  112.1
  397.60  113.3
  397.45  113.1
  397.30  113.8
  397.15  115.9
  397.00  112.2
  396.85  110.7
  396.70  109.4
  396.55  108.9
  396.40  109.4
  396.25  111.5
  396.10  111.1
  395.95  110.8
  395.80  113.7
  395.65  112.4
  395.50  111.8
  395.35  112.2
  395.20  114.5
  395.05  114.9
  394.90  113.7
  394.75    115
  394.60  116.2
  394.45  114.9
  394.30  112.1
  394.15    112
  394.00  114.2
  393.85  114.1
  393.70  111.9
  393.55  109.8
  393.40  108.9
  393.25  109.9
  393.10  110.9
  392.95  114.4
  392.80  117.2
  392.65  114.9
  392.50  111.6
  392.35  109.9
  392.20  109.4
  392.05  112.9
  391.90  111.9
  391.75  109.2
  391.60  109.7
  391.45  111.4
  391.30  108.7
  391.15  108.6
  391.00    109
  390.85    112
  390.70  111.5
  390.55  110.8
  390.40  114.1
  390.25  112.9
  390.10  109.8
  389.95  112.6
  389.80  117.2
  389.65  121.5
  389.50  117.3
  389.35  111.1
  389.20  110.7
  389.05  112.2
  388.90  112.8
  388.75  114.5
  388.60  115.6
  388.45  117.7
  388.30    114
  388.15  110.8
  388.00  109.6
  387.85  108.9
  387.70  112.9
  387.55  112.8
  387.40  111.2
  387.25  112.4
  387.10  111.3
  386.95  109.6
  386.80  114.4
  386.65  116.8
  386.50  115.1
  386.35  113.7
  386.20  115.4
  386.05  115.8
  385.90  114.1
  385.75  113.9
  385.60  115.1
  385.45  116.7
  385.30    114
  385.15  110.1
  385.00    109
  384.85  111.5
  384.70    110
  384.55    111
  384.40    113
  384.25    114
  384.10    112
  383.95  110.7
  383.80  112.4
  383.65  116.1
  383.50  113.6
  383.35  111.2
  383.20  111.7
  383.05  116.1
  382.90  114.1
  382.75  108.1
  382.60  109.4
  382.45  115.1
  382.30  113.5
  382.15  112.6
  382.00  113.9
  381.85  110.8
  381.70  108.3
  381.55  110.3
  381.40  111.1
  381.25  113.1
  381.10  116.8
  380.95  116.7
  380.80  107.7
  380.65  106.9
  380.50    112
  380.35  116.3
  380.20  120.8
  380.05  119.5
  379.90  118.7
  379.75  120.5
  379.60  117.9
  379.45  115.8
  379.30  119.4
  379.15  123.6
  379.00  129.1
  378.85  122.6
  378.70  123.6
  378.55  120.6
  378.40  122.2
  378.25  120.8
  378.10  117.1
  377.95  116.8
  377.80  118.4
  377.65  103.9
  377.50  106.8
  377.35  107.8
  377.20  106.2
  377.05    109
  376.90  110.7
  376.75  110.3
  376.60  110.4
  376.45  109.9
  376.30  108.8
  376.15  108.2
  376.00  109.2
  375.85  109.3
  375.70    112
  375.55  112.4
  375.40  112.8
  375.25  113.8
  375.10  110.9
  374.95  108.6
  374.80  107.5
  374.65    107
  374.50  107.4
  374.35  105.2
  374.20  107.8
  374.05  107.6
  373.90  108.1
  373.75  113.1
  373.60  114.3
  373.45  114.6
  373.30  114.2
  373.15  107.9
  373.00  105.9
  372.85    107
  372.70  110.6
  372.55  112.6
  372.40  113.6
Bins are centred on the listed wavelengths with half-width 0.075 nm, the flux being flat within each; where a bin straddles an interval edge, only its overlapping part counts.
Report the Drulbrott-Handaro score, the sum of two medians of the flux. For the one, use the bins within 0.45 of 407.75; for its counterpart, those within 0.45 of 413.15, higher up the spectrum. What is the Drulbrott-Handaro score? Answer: 229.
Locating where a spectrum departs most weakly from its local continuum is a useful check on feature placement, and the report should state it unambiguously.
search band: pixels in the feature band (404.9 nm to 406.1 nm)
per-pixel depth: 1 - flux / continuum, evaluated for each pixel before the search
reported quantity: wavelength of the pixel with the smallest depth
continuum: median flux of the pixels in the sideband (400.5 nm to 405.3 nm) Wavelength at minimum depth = 406.00 nm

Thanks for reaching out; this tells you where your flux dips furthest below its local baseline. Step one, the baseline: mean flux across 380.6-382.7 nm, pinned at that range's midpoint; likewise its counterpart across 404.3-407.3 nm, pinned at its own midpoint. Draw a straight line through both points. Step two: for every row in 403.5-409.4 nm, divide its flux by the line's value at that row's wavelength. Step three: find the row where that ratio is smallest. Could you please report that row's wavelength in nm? 405.55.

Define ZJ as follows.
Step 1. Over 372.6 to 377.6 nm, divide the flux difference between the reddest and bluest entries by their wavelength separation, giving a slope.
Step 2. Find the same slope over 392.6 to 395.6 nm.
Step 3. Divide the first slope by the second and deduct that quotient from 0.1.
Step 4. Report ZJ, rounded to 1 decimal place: -0.6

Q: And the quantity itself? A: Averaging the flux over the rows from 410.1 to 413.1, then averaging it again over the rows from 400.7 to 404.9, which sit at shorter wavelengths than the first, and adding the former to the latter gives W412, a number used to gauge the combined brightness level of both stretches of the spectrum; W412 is 227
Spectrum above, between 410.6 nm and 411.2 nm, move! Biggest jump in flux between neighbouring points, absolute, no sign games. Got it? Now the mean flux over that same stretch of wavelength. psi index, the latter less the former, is 106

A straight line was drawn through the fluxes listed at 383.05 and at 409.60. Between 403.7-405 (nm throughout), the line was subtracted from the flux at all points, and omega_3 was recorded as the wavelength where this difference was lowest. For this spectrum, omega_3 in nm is 404.95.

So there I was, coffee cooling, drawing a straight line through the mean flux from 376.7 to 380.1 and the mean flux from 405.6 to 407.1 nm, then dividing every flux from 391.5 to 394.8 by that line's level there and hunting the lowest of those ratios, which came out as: 0.945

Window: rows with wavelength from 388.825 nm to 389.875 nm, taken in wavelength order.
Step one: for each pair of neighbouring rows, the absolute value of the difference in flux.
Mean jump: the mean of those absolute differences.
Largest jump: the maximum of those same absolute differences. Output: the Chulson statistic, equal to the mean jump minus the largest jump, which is -3.3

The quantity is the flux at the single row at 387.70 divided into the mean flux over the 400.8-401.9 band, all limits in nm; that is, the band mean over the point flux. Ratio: 1.02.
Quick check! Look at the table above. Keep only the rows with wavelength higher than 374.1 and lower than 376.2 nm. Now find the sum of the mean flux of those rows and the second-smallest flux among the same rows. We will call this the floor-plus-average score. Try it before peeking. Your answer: 216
